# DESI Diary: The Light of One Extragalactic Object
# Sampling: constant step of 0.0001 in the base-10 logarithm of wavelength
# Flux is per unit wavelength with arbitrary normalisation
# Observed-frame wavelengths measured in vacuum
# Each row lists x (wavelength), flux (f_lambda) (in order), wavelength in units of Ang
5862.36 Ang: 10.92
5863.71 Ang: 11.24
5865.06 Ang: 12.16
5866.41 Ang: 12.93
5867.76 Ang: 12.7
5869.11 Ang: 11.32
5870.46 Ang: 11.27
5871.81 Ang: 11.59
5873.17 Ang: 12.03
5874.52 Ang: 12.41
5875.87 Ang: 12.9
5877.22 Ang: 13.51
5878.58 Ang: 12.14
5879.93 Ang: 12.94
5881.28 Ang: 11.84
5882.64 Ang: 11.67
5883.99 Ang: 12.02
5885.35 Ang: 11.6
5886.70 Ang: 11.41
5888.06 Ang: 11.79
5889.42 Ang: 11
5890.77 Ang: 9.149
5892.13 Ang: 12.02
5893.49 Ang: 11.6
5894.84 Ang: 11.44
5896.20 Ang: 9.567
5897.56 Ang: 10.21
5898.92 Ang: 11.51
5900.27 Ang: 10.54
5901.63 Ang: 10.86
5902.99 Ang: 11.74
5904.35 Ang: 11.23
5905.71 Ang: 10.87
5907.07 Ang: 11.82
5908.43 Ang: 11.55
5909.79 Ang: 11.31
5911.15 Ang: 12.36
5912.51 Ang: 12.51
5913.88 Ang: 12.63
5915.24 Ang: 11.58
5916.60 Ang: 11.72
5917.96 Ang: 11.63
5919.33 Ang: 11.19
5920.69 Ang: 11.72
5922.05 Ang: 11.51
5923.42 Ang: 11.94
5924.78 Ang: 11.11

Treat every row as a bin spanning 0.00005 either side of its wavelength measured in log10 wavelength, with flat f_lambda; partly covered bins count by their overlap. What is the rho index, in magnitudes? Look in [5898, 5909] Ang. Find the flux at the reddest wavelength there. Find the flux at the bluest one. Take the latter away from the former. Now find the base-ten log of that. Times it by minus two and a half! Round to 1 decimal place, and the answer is 3.5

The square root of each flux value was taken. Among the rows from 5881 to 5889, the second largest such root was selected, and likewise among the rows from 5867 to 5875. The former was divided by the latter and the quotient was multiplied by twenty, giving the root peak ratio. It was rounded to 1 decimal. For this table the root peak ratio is 19.5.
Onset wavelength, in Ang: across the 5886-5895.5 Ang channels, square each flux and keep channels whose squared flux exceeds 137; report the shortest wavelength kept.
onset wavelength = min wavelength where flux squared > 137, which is 5888.06 Ang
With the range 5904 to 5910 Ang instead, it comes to 5907.07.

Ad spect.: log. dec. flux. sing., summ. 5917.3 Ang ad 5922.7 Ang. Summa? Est 4.24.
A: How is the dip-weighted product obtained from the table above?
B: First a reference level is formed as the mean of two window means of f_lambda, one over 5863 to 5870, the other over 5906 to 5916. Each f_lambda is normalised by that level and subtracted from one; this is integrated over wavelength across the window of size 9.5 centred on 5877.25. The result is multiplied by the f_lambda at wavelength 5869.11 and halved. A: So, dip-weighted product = -2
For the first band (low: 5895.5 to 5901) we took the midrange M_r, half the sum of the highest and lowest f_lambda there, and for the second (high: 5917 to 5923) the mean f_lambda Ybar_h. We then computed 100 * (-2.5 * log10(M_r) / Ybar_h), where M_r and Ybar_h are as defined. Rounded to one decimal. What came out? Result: -22.2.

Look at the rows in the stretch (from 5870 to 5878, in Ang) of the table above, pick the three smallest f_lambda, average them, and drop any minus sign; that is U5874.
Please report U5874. 11.6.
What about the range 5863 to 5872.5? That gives 11.3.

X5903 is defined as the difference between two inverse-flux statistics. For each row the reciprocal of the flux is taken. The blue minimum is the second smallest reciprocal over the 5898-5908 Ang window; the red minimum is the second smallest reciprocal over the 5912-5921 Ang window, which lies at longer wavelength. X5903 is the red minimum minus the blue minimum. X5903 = -0.005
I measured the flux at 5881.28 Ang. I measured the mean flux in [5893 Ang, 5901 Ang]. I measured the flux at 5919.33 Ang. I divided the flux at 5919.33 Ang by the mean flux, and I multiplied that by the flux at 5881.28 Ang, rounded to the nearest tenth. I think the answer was 12.3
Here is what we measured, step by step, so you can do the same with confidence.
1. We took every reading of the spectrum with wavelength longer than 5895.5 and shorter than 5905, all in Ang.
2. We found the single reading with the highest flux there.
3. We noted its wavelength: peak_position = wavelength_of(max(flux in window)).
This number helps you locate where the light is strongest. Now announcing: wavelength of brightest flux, 5902.99 Ang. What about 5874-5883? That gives 5877.22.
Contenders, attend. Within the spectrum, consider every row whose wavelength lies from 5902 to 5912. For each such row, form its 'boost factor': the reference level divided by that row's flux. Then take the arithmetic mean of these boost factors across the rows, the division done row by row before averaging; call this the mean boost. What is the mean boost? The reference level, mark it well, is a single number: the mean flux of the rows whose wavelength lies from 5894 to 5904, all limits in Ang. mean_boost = 0.94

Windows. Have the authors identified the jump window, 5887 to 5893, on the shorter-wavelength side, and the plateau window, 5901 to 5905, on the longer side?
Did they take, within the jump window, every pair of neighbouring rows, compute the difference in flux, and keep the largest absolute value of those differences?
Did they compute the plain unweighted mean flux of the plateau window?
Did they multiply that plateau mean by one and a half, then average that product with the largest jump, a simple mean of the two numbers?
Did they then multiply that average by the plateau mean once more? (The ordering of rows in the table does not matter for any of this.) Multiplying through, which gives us 112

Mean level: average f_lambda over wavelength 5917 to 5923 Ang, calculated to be 11.5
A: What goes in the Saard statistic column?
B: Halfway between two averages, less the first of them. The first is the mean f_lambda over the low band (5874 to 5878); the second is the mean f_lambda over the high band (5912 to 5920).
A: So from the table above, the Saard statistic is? -0.5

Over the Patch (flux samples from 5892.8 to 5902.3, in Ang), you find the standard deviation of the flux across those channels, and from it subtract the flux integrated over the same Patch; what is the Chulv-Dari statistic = -102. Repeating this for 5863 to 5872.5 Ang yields -112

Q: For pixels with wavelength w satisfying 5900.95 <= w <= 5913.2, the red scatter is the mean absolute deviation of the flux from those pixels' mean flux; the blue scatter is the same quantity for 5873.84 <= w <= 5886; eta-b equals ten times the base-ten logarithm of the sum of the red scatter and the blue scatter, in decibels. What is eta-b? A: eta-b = 0.0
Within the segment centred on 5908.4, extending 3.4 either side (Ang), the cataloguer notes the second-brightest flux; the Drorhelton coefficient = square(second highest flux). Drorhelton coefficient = 140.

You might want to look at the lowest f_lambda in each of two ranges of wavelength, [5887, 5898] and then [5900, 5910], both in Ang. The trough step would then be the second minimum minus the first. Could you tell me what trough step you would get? 1.4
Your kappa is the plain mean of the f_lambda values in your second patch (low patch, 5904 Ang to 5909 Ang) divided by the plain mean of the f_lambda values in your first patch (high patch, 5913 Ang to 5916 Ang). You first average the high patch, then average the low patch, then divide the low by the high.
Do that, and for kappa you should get 0.94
